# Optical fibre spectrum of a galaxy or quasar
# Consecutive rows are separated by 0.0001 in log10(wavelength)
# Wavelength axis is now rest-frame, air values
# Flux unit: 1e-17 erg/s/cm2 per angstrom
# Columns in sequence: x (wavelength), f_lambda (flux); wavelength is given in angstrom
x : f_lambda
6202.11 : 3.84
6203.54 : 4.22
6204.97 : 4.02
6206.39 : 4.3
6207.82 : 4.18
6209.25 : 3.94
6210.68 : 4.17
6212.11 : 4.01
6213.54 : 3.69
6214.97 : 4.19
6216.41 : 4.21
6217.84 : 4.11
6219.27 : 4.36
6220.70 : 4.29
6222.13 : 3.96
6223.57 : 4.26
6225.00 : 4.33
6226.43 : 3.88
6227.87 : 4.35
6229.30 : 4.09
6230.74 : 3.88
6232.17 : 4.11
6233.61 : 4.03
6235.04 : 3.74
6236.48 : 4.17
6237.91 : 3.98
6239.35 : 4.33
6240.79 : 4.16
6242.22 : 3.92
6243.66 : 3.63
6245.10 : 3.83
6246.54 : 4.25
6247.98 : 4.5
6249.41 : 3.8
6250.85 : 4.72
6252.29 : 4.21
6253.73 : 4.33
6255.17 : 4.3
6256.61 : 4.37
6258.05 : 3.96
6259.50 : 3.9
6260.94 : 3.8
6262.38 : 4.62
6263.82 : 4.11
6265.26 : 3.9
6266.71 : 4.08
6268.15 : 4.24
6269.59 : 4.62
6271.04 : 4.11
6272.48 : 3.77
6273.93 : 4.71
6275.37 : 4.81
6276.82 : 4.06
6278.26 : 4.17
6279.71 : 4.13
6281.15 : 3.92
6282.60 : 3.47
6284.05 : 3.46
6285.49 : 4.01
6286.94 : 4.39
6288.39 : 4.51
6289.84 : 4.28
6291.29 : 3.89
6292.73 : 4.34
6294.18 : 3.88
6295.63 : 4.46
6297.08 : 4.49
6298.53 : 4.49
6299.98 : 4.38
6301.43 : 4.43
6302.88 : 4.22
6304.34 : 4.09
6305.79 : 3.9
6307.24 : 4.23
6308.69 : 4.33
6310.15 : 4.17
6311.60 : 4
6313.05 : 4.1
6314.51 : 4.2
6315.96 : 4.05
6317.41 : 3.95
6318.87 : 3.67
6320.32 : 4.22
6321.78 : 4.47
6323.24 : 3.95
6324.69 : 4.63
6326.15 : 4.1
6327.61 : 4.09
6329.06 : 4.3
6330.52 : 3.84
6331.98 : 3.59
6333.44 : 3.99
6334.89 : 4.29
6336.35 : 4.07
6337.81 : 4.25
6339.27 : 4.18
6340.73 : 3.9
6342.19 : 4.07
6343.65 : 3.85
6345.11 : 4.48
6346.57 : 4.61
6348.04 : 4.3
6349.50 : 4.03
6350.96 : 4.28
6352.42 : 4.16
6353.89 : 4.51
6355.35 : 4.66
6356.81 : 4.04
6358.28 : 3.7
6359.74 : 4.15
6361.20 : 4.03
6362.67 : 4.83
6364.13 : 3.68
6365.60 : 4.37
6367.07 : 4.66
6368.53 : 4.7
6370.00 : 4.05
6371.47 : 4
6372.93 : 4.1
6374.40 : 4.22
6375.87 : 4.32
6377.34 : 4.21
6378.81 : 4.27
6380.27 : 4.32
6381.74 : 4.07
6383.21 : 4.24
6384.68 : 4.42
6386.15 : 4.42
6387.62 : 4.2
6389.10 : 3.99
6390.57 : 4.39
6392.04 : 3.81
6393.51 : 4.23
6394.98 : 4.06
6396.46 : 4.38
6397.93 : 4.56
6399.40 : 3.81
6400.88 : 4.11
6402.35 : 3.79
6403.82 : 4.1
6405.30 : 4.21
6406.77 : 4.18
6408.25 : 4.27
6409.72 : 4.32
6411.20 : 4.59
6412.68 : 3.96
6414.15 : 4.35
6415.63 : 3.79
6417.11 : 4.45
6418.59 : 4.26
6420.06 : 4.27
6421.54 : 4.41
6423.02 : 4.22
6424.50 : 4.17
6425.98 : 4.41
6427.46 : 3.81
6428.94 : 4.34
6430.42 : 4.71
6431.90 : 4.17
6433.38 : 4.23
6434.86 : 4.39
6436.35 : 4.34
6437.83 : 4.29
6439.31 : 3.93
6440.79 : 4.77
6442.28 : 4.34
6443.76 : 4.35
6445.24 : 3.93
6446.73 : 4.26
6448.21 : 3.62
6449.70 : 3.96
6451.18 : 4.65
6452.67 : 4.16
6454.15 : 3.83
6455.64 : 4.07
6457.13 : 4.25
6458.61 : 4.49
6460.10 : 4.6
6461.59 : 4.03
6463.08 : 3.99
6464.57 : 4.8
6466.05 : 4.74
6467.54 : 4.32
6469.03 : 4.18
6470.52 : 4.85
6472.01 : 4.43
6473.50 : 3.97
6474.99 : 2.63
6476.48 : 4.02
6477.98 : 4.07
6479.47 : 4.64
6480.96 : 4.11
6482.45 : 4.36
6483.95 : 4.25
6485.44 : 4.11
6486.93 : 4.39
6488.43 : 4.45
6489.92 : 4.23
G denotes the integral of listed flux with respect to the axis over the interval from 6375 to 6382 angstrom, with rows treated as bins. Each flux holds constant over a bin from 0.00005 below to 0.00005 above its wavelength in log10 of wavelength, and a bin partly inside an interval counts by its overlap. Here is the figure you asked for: 29.8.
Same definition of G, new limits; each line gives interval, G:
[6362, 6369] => 31.1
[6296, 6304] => 35.1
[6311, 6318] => 28.5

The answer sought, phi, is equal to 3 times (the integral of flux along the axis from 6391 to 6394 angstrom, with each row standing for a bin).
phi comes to 36.4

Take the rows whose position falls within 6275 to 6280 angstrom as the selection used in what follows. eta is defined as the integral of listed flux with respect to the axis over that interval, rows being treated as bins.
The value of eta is 21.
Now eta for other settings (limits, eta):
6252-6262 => 41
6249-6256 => 30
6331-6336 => 20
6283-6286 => 11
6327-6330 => 13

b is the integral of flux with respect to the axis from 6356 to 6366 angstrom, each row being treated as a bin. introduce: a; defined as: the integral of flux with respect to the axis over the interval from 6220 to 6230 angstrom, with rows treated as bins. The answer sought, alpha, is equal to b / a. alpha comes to 0.99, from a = 41.7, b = 41.1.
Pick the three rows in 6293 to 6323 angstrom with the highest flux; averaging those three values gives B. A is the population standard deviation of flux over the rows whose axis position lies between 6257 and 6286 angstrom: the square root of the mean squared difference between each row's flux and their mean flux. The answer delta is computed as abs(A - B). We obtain 4.12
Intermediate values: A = 0.360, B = 4.48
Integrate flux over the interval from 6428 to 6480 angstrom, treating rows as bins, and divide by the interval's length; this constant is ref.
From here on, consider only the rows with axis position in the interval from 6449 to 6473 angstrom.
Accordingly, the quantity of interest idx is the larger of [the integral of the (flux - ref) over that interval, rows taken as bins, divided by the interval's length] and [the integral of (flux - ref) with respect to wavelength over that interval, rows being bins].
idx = 2.32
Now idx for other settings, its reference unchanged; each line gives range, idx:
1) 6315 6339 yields -0.14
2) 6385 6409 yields -0.07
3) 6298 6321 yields -0.09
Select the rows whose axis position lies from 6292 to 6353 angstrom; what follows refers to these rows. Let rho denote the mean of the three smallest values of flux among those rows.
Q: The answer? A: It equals 3.7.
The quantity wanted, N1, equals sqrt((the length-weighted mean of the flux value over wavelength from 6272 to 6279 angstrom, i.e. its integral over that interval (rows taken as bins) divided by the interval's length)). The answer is 2.08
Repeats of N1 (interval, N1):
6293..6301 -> 2.08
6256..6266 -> 2.02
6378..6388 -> 2.07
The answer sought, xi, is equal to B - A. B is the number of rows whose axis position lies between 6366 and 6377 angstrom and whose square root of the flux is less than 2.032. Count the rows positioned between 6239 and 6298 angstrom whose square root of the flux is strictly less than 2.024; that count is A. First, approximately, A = 17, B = 3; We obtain -14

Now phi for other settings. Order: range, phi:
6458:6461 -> 40.6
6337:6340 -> 37.9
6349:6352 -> 37.5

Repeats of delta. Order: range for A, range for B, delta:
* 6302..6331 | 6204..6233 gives 4.13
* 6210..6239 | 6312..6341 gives 4.28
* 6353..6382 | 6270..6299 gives 4.37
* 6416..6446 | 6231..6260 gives 4.31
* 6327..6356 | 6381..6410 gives 4.20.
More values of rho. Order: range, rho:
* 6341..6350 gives 4.0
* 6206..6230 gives 3.8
